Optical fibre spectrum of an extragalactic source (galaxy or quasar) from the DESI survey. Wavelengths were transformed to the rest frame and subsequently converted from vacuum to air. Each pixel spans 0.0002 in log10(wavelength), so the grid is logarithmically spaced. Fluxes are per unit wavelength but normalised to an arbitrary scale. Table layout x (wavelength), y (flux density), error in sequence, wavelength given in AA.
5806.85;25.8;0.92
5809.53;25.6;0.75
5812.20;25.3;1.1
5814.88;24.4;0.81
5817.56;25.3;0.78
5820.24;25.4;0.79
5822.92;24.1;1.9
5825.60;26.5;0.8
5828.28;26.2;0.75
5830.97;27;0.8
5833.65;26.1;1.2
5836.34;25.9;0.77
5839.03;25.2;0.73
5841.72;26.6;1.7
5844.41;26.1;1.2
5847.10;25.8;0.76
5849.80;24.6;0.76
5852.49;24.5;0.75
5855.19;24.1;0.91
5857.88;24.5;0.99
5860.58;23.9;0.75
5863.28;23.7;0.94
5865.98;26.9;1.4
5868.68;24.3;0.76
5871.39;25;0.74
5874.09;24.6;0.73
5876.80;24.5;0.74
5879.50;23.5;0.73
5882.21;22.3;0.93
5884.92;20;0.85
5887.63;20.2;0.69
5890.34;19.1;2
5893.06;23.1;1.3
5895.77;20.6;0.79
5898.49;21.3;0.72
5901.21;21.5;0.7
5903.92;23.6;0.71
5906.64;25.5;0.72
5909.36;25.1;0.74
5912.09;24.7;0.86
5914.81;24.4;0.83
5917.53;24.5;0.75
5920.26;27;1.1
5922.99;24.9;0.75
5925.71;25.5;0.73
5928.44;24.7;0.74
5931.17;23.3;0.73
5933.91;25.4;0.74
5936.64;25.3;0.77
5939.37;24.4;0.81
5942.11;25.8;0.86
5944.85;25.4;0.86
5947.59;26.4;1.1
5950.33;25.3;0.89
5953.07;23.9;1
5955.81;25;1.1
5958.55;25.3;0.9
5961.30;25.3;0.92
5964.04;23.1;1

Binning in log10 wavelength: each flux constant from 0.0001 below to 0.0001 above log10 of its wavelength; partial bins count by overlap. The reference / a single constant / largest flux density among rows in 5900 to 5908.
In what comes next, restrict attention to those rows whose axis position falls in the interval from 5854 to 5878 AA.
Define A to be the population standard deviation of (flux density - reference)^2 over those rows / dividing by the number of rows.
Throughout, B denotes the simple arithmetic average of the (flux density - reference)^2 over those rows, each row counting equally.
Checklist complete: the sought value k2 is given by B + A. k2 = 2.5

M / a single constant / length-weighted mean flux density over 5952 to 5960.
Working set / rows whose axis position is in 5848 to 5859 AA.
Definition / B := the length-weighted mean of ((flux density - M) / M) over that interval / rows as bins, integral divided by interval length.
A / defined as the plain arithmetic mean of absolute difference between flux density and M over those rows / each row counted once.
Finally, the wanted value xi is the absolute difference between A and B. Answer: 0.4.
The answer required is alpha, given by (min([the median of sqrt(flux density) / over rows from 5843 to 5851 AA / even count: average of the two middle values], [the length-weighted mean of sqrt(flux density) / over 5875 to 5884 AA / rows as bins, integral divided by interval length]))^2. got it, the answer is 23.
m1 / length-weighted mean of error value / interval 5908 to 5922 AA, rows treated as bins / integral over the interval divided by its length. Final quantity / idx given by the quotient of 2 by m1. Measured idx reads 2.35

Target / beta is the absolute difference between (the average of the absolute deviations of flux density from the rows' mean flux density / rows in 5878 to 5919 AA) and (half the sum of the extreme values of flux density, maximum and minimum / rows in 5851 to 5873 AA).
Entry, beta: 23.5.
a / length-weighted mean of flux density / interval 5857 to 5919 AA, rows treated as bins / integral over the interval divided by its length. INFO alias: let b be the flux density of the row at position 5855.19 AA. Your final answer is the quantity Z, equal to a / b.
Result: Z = 0.97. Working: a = 23.3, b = 24.1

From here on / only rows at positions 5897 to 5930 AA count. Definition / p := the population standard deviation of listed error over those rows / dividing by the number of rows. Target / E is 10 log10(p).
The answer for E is -10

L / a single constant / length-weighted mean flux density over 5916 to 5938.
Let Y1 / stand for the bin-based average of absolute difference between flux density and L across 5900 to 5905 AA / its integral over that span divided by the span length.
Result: 2.6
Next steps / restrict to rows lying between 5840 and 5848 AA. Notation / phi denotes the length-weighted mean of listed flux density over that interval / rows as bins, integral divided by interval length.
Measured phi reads 26.1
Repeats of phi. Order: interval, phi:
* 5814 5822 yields 25.0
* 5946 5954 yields 25.3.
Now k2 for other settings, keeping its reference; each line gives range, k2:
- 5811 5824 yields 1.4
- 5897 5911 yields 15.2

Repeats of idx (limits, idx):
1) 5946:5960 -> 2.01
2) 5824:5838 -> 2.27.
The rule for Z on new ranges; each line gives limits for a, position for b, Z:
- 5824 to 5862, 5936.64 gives 1.01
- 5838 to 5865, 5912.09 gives 1.01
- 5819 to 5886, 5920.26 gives 0.92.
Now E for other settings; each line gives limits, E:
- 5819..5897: -4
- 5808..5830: -4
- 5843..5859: -8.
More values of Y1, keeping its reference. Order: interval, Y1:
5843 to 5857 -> 0.8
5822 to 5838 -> 1.2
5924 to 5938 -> 0.6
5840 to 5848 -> 1.1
